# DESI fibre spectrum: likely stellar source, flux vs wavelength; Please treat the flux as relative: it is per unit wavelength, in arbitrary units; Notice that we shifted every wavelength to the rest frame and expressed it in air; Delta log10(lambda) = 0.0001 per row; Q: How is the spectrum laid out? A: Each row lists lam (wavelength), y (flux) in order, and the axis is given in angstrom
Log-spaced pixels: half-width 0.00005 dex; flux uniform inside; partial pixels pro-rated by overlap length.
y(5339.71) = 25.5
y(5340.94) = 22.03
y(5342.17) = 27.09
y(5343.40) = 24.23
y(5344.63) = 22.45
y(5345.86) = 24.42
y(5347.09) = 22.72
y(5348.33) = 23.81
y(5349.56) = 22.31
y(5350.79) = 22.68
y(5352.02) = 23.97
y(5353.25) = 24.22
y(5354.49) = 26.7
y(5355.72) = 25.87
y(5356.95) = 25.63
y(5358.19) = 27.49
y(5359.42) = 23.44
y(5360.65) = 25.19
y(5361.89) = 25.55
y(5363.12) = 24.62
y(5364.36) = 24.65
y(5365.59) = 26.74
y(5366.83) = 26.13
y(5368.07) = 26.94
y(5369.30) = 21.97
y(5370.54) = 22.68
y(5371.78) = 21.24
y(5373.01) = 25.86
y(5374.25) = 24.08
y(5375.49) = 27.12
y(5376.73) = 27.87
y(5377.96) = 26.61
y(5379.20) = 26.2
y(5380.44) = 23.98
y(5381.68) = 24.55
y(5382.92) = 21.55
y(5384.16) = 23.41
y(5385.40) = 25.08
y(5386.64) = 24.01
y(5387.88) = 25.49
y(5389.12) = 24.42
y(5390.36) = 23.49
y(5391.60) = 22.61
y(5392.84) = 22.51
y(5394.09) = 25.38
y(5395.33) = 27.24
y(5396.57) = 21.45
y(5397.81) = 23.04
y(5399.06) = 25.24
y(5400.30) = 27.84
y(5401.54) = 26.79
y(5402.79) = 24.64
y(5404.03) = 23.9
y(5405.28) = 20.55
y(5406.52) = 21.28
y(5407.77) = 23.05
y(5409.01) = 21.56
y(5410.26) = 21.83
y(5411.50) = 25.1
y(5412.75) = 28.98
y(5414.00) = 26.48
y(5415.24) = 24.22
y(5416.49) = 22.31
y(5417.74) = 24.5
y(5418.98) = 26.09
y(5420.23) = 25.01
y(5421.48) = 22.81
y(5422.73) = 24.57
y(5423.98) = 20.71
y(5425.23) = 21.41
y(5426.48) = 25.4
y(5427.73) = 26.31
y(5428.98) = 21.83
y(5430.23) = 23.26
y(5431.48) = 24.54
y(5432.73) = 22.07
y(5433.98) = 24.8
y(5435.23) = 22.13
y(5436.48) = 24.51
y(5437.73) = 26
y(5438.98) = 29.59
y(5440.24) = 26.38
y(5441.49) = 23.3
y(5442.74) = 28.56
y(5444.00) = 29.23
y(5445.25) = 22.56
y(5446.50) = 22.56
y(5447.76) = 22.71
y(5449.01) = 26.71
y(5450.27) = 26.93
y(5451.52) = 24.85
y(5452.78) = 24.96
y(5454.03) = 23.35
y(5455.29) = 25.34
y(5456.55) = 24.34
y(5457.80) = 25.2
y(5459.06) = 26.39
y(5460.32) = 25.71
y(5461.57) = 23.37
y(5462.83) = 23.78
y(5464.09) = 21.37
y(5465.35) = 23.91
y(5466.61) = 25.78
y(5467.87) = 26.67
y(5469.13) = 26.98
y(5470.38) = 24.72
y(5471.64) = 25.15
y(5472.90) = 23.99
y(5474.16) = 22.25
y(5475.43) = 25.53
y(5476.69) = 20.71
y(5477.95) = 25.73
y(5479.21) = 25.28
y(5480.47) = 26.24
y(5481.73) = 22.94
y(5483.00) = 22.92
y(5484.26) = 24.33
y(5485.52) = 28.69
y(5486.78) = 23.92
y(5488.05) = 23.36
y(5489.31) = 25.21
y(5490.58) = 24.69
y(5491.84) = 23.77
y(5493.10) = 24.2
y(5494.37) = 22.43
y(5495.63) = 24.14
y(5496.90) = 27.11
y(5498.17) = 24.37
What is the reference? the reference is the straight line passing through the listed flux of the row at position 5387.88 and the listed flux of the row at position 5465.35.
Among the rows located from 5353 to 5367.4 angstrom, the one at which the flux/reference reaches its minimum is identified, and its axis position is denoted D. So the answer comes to 5359.42 angstrom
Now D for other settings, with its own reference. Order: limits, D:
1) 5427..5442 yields 5428.98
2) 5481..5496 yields 5494.37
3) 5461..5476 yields 5464.09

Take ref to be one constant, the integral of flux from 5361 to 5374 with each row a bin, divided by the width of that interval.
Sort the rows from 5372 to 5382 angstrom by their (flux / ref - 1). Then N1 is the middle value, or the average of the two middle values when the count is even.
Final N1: 0.057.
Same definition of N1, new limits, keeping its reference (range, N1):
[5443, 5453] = 0.011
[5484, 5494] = -0.015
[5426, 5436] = -0.029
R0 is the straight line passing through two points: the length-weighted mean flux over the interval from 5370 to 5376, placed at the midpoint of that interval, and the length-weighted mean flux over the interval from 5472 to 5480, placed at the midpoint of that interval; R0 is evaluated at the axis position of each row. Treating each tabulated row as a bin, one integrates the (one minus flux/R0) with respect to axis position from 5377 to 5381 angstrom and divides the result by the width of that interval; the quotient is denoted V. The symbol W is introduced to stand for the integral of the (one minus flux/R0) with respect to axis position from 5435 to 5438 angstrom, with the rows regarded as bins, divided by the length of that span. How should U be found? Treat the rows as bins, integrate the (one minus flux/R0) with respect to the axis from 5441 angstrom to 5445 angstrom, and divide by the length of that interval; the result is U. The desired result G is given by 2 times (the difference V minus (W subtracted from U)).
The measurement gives 0.07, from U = -0.11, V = -0.07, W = -0.01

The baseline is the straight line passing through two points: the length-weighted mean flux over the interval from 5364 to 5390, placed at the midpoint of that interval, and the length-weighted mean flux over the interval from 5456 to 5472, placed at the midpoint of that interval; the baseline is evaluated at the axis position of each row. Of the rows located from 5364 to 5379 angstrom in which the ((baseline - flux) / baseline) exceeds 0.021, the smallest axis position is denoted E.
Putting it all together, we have 5369.30 angstrom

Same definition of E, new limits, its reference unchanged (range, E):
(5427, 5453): 5428.98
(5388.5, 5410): 5390.36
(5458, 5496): 5461.57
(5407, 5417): 5407.77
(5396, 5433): 5396.57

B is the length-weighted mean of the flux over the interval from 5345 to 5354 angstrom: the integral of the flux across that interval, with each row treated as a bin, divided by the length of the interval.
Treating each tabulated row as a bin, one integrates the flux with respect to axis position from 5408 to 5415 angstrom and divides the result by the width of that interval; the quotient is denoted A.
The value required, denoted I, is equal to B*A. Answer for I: 579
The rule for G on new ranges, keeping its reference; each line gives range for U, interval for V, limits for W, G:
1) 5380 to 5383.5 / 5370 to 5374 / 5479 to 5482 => -0.08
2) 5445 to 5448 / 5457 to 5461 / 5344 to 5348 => -0.18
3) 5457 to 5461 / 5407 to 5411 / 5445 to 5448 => 0.41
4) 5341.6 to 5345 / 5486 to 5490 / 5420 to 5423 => 0.02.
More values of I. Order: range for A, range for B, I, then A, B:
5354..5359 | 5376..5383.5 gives 663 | 26.3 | 25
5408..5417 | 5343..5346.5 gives 576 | 24.3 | 24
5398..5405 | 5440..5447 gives 643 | 25.2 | 25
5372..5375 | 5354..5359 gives 647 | 24.6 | 26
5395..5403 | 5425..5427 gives 595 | 25.1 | 24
